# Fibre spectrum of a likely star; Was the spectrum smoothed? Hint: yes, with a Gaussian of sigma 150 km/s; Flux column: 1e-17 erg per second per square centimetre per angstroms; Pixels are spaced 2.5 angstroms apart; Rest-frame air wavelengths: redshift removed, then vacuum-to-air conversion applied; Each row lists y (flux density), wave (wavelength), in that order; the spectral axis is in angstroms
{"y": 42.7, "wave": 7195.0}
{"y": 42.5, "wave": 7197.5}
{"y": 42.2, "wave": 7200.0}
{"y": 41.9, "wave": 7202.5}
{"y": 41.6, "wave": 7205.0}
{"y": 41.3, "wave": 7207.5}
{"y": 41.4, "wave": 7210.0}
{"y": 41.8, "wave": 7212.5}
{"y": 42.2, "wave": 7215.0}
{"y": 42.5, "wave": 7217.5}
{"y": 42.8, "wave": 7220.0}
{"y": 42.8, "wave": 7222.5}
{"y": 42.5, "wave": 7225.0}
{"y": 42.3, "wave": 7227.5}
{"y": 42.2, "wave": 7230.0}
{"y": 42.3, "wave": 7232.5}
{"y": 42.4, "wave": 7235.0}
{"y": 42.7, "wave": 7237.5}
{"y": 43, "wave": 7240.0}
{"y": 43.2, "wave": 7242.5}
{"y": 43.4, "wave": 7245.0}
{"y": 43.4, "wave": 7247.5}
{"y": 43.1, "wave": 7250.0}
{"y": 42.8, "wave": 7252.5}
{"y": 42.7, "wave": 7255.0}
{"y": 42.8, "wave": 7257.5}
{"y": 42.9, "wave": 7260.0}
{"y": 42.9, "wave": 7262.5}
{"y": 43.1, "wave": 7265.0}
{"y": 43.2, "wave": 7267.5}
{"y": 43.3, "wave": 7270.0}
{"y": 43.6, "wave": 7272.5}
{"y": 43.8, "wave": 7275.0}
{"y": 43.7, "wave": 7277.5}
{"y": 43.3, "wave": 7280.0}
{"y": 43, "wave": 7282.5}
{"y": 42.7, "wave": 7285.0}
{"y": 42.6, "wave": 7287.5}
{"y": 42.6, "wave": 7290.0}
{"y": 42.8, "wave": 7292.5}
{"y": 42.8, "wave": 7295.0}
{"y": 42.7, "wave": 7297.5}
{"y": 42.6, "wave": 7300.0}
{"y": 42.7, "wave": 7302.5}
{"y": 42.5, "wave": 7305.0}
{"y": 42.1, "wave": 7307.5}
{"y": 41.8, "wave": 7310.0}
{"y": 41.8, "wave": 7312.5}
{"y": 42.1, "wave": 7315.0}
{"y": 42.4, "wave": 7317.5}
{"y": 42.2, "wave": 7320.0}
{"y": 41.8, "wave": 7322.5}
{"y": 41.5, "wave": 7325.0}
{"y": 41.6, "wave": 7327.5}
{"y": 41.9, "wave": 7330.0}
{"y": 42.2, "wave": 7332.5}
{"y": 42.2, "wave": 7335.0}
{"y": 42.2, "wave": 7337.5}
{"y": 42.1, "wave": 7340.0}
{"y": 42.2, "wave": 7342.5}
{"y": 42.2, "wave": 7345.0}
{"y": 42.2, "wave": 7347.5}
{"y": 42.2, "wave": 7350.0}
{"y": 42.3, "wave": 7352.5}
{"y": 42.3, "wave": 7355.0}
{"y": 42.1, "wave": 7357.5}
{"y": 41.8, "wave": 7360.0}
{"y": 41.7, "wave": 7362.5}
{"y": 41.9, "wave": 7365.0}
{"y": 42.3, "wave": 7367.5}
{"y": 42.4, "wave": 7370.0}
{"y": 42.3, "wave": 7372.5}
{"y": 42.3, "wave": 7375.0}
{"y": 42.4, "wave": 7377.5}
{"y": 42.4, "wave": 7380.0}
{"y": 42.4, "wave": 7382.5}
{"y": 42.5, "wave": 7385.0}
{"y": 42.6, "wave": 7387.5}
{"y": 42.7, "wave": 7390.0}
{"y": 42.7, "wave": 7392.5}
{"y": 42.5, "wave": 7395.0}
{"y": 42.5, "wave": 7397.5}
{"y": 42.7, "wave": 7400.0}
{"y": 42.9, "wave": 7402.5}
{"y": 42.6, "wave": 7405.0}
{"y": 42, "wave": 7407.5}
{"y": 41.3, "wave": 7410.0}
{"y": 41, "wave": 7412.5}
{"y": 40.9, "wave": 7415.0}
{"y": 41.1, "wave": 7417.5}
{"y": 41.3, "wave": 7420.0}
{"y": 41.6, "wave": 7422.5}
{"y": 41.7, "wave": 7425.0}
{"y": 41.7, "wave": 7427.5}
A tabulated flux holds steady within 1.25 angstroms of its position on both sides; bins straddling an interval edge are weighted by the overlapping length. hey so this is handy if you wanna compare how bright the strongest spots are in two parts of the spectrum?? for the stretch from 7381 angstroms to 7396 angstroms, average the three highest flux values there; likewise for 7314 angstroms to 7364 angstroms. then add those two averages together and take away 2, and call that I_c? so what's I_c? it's 83.0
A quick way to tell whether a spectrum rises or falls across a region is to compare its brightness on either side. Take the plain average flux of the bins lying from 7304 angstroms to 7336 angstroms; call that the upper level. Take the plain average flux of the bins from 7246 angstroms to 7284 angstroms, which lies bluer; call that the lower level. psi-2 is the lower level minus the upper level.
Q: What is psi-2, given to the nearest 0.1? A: 1.2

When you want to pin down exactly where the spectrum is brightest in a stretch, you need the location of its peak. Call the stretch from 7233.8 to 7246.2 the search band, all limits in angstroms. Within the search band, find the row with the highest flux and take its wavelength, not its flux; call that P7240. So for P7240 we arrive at 7245.0 angstroms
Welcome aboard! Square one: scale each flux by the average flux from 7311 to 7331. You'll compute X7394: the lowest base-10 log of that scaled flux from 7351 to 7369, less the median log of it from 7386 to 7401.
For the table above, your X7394 -0.010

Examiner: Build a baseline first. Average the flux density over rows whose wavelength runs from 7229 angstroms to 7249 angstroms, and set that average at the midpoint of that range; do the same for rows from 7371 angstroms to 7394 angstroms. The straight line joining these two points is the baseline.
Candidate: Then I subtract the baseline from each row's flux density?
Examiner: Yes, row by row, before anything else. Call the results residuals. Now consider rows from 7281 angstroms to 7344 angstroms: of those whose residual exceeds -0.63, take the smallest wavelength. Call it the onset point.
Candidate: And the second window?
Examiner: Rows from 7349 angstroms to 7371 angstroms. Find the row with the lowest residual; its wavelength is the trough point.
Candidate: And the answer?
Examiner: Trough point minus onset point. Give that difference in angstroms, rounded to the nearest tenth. 80.0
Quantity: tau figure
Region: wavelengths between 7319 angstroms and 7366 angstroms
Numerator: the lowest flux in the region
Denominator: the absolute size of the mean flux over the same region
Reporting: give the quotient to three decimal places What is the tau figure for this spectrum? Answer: 0.987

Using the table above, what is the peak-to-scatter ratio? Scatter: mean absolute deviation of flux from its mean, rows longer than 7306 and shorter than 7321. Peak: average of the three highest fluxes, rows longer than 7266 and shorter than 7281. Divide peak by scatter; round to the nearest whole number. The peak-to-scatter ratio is 246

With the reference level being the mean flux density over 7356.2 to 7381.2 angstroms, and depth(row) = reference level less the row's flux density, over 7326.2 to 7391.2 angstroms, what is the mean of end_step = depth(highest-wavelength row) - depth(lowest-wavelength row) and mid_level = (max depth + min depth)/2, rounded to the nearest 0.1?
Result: -0.5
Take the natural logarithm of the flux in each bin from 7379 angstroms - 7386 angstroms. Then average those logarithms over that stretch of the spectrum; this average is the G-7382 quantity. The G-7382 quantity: 3.75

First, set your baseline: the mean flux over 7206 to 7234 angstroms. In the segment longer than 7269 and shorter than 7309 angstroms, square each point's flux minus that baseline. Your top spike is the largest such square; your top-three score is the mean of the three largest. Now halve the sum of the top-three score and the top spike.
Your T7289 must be 2.4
